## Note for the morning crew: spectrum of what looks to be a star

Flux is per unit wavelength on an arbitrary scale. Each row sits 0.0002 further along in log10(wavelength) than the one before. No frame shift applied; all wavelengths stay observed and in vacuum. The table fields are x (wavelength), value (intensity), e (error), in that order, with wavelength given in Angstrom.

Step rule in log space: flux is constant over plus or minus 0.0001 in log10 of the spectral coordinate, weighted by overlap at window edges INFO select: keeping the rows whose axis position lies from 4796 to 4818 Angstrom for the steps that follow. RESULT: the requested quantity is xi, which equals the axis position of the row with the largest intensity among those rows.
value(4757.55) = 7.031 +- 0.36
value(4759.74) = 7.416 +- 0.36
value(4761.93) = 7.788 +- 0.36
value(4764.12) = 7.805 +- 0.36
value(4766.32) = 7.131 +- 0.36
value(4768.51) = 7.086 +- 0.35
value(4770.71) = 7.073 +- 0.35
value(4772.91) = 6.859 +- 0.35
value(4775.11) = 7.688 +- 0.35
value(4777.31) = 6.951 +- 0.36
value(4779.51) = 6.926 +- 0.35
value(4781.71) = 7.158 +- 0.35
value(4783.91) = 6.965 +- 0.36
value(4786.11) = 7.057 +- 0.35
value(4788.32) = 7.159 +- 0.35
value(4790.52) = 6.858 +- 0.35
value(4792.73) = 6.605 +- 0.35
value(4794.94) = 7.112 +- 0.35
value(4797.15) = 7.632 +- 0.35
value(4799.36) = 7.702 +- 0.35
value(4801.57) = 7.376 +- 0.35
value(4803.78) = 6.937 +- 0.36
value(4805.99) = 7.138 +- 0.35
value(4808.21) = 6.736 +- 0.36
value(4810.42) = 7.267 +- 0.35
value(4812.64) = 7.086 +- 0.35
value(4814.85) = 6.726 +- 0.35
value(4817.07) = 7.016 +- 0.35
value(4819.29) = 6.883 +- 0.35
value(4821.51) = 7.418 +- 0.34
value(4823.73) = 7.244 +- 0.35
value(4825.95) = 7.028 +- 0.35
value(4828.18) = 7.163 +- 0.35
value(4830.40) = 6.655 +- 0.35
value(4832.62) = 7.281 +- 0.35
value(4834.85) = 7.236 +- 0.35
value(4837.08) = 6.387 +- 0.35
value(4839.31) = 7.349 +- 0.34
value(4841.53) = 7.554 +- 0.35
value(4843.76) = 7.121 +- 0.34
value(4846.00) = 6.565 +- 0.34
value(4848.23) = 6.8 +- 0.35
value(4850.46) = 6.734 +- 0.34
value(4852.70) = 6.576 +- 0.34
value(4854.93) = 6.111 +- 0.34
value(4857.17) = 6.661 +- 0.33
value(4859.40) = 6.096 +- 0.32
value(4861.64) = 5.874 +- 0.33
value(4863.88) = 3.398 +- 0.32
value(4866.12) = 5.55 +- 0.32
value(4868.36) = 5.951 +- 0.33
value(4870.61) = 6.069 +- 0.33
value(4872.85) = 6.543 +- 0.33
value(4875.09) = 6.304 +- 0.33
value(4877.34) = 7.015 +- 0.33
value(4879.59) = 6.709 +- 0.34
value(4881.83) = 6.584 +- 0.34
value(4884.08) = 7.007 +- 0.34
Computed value 4799.36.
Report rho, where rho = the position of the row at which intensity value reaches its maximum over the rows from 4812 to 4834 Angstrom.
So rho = 4821.51 Angstrom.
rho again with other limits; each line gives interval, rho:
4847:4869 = 4848.23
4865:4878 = 4877.34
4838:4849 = 4841.53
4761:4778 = 4764.12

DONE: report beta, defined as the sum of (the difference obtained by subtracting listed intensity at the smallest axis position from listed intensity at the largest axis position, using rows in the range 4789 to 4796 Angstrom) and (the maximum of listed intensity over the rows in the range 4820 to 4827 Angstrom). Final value 8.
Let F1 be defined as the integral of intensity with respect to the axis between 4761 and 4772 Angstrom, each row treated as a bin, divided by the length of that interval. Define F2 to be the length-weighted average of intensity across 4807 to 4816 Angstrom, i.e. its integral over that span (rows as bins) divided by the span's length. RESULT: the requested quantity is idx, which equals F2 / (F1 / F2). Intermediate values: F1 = 7.36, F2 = 6.96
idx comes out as 6.6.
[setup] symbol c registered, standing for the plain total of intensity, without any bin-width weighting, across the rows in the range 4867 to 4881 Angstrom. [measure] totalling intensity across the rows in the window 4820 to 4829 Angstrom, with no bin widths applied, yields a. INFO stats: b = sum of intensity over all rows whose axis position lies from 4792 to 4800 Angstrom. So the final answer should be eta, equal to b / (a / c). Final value 39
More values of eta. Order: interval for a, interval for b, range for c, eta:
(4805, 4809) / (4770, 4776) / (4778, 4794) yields 76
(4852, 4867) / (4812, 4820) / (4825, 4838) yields 29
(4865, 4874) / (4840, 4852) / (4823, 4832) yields 41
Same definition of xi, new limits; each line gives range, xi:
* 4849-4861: 4850.46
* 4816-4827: 4821.51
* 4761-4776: 4764.12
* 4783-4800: 4799.36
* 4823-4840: 4839.31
